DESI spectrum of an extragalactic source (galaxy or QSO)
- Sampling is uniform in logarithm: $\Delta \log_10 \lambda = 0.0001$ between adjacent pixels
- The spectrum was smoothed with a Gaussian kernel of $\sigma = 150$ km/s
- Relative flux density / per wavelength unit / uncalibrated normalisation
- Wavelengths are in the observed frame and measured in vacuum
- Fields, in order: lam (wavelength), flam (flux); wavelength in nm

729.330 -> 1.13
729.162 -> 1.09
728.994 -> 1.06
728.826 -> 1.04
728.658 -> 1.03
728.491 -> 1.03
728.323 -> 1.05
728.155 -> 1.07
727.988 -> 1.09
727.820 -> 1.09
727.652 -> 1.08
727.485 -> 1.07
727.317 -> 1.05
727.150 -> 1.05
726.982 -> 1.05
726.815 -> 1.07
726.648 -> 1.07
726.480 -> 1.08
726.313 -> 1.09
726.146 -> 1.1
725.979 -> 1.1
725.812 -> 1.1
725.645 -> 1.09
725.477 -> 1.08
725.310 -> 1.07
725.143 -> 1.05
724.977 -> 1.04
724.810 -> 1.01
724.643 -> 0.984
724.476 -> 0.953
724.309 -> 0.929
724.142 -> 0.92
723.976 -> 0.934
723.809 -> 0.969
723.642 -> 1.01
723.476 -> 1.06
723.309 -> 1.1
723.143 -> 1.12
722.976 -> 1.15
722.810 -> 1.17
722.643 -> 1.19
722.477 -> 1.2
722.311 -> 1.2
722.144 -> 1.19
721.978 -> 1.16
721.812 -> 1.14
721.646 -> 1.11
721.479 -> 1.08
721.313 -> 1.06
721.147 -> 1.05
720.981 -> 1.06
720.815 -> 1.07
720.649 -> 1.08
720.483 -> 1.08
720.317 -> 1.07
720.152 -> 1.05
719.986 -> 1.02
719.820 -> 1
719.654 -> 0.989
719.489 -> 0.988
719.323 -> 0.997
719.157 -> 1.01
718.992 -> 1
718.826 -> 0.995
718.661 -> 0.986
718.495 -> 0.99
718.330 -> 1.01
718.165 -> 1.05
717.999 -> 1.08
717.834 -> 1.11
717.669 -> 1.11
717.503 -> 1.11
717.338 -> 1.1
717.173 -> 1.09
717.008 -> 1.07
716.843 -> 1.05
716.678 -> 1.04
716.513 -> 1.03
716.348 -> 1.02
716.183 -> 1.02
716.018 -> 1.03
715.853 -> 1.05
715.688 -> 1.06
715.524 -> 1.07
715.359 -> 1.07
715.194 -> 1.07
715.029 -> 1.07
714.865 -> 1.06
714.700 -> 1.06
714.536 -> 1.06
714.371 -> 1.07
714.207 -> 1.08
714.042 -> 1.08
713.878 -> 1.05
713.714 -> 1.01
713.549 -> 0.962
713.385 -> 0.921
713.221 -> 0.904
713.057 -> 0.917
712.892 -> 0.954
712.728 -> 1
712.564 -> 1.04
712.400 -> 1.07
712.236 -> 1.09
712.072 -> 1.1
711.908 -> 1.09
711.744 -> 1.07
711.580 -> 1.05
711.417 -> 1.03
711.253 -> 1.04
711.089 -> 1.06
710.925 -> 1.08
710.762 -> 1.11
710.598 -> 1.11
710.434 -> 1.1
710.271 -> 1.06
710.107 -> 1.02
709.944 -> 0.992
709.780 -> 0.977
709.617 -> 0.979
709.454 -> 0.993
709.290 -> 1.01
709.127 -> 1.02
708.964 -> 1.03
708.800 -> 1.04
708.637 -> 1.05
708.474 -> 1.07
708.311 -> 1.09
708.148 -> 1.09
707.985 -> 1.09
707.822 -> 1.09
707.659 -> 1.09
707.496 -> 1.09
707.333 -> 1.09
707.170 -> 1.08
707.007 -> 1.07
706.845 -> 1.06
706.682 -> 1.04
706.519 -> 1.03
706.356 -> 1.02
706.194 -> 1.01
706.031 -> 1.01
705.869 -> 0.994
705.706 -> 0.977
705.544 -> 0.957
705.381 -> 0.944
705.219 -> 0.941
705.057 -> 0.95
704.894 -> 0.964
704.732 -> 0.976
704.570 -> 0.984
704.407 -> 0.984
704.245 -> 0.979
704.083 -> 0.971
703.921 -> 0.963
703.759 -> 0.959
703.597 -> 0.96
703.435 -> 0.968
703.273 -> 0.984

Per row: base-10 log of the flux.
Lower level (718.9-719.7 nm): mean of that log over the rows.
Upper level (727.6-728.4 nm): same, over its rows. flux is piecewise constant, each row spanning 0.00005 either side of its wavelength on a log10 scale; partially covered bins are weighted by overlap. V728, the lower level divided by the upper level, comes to 0.0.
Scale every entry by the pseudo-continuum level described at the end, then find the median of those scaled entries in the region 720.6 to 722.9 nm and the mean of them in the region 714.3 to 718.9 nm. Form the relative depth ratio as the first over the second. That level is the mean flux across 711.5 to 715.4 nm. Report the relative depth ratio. 1.07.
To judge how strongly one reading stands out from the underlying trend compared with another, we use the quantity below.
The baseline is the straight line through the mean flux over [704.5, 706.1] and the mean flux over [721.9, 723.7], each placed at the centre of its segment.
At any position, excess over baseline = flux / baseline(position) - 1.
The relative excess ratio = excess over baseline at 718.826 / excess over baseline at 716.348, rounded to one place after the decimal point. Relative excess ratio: 1.8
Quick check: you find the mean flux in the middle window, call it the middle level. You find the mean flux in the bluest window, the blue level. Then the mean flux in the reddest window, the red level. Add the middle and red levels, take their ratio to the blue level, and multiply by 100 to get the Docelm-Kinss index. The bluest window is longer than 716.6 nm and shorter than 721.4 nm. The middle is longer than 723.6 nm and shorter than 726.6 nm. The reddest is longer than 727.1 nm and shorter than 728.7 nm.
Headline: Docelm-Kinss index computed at 200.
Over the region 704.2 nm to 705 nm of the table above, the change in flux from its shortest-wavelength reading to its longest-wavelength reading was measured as -0.015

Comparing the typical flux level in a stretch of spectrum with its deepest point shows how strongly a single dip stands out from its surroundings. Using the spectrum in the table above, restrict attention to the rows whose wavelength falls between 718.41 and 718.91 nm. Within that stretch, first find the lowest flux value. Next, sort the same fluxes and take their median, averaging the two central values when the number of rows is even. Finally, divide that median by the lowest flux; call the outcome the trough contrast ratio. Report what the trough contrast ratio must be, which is 1.004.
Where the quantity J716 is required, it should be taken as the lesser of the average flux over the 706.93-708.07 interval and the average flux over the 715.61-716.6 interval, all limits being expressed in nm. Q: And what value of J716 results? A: 1.03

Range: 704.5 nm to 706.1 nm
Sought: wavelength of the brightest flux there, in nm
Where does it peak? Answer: 706.031 nm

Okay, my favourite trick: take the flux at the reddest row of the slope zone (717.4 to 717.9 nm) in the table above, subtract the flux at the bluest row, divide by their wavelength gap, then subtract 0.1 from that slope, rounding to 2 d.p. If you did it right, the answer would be -0.10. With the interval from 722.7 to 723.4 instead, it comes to -0.24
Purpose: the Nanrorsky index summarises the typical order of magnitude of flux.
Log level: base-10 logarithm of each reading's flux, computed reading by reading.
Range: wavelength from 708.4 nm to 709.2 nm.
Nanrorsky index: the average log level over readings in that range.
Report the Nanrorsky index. 0.018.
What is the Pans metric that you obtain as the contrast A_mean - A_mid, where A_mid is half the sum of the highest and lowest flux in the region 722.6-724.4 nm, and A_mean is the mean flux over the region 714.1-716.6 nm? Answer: 0.000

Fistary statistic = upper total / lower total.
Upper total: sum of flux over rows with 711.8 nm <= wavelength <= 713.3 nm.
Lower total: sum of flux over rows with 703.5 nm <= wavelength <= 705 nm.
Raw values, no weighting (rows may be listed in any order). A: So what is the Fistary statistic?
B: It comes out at 1.05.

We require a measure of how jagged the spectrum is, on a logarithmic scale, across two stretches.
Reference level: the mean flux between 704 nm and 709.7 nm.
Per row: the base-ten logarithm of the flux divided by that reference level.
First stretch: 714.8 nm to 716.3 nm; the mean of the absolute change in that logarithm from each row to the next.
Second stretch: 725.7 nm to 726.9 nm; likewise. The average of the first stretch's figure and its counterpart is 0.0026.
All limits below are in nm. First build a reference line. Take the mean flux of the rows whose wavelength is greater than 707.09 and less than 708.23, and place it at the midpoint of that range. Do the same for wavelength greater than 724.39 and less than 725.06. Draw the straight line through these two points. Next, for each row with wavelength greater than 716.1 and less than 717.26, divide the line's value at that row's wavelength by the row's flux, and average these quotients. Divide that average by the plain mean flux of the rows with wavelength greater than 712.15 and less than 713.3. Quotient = 1.00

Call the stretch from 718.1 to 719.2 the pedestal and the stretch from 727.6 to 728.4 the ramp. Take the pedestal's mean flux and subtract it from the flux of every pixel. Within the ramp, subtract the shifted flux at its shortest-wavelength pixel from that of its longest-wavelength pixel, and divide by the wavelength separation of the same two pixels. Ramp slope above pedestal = -0.04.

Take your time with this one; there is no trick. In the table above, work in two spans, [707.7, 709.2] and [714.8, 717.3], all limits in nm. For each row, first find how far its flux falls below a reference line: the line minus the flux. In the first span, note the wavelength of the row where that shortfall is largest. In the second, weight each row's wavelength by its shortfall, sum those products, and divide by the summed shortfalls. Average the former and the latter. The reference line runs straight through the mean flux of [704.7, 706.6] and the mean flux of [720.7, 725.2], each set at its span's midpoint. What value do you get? 712.43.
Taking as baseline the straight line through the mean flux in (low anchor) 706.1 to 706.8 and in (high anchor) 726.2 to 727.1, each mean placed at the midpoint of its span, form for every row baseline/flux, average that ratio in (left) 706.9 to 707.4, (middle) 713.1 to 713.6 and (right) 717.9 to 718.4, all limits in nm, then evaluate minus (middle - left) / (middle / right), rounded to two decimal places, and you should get -0.15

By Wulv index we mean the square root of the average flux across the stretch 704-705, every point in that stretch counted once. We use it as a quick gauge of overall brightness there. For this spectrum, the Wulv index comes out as 0.988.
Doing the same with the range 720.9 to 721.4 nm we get 1.028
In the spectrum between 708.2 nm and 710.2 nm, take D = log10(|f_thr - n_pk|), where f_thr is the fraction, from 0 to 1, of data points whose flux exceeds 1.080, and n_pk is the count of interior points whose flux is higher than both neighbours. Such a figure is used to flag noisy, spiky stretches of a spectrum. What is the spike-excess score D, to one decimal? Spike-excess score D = -1.1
